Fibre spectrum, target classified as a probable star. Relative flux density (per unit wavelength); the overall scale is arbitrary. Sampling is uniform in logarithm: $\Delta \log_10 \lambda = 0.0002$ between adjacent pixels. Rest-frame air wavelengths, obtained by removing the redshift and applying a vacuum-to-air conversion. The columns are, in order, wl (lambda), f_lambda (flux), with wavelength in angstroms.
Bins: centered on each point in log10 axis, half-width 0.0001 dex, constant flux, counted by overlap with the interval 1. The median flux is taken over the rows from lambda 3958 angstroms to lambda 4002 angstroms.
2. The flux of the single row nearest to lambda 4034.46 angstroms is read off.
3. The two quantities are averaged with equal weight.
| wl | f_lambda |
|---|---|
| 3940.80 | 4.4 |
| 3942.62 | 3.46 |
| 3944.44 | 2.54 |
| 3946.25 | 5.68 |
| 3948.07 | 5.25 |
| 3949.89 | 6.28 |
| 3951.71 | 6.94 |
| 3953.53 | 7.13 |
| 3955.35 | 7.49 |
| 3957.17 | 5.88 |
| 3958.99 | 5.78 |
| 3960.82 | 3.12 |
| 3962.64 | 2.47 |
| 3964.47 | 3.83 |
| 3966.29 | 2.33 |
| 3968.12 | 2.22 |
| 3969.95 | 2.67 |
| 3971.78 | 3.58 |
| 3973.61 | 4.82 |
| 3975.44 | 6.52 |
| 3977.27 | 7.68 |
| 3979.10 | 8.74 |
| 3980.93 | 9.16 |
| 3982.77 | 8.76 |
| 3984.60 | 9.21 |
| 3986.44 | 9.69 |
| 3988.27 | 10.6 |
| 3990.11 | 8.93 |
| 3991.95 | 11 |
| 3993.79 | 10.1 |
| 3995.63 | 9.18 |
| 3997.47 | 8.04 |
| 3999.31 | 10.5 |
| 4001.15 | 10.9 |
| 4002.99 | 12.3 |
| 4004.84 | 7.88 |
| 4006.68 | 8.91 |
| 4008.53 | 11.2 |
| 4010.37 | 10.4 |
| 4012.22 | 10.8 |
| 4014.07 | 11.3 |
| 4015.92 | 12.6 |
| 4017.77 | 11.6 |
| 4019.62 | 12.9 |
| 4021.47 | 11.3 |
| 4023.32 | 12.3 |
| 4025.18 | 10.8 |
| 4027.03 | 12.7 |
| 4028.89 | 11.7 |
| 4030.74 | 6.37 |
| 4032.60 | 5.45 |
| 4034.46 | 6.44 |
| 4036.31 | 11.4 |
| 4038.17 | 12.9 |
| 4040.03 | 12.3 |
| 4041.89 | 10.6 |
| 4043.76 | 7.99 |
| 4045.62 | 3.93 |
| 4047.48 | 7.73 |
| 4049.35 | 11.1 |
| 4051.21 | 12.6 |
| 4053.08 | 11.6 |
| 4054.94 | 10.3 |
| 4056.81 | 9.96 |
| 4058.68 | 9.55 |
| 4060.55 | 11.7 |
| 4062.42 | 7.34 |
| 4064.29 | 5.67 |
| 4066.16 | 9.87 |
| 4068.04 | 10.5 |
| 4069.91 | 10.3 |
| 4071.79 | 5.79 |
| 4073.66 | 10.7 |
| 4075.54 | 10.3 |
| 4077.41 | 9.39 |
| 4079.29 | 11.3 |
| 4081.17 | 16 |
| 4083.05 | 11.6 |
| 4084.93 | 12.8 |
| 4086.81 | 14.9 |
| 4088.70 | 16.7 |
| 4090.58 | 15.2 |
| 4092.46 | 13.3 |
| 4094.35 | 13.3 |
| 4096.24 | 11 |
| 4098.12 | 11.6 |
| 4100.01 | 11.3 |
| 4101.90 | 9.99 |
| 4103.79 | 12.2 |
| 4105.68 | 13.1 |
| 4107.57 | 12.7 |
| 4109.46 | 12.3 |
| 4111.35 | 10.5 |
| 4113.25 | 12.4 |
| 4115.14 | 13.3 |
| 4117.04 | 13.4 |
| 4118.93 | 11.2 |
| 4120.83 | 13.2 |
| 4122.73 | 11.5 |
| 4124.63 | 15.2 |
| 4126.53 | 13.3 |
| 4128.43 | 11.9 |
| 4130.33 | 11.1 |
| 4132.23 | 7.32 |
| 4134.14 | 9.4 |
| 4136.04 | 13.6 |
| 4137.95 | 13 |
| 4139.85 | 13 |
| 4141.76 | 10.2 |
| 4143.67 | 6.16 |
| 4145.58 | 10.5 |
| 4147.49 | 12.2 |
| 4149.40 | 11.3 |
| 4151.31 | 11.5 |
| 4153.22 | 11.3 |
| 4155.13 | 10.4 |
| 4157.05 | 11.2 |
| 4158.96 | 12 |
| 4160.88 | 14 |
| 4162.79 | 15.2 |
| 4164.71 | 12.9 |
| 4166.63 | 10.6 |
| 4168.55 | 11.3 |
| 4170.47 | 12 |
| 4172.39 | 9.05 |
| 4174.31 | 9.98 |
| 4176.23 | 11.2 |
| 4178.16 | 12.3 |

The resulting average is 7.4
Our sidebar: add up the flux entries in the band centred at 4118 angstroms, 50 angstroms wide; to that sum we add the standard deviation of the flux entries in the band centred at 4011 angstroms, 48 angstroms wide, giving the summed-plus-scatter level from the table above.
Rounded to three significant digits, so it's 313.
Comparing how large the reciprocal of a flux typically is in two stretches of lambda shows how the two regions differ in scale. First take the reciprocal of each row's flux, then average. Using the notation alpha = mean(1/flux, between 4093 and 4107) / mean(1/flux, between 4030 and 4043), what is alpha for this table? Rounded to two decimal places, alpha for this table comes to 0.72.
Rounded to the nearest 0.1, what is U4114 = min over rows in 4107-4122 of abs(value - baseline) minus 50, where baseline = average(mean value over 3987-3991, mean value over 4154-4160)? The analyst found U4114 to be -50.0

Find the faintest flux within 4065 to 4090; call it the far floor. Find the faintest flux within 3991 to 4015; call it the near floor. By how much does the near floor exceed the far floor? 2.1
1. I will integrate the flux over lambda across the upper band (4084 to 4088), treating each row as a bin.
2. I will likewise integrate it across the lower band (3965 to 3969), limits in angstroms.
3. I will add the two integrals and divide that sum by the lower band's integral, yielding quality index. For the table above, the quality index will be 7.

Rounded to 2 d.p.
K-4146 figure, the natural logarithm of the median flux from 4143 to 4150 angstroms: 2.39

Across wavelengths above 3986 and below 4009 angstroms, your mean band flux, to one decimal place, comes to 9.9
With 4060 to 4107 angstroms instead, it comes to 11.4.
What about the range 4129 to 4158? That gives 10.8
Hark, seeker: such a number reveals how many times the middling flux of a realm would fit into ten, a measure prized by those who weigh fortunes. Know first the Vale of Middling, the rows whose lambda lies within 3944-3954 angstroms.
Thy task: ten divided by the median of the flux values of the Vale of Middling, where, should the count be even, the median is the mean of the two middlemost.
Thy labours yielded 1.67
